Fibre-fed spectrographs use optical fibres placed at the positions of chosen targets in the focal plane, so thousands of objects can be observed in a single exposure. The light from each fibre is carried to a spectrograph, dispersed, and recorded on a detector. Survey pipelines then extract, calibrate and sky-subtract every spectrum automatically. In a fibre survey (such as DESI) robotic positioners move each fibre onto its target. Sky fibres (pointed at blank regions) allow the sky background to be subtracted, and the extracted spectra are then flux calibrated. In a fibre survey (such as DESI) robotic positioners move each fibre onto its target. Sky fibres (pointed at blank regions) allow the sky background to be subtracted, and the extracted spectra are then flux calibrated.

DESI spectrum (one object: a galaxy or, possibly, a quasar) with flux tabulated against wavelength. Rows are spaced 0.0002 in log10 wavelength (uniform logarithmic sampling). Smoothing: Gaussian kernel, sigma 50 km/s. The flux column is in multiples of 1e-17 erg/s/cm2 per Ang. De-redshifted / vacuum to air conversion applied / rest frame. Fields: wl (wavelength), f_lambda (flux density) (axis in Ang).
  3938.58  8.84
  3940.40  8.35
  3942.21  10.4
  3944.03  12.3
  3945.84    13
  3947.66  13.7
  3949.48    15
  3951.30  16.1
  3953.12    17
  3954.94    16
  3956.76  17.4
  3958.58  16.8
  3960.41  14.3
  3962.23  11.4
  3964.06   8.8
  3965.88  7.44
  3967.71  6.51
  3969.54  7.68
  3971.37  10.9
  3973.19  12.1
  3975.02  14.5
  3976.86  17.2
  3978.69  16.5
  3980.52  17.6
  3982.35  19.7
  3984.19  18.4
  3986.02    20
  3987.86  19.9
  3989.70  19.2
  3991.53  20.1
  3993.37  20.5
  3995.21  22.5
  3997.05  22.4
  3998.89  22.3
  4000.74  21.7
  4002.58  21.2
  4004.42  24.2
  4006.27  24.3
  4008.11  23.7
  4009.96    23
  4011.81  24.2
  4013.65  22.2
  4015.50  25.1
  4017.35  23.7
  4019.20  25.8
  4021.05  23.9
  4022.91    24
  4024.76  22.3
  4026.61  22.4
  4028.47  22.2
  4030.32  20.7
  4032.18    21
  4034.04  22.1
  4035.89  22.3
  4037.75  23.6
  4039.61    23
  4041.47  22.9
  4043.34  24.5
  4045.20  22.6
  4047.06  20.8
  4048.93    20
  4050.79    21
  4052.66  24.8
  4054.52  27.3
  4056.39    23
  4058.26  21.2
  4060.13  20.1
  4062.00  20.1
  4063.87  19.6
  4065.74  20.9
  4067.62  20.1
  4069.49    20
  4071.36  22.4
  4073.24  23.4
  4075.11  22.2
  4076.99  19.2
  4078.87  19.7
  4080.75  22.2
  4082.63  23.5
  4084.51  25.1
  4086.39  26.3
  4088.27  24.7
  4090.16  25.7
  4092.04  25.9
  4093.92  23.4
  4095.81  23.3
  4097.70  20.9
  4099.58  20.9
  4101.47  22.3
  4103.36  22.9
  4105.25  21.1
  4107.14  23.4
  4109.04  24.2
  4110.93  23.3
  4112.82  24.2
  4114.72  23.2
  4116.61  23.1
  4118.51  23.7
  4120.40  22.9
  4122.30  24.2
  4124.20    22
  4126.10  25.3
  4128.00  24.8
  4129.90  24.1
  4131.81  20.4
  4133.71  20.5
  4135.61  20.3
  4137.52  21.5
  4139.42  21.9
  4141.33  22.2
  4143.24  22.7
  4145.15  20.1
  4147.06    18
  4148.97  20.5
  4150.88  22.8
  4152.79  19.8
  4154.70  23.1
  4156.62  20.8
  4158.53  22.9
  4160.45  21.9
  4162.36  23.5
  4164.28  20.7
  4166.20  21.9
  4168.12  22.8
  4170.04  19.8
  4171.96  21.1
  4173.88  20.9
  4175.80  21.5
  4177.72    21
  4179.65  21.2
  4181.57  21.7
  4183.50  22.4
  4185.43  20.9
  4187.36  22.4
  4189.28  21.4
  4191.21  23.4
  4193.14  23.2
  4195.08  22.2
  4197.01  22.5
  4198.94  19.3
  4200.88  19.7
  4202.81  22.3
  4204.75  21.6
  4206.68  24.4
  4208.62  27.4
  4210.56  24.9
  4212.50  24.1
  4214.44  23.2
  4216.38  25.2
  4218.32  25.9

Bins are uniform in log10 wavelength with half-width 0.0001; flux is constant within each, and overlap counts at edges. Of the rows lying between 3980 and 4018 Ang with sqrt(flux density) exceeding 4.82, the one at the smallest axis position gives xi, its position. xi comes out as 4004.42 Ang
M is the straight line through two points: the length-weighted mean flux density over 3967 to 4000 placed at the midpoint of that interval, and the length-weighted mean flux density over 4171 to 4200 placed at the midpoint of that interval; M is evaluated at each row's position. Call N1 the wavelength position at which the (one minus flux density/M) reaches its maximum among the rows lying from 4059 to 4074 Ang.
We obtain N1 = 4063.87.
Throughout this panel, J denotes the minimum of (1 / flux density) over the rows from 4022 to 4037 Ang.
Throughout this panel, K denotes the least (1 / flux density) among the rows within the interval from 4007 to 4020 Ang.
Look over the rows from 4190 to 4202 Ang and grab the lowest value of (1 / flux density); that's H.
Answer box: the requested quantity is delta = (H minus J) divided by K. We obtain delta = 0.03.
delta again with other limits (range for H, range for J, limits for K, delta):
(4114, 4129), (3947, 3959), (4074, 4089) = -0.47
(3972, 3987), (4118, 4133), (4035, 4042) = 0.25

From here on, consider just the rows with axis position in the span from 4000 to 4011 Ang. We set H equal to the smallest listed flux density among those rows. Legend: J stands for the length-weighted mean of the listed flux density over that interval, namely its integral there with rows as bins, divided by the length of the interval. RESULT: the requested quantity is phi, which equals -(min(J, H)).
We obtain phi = -21.2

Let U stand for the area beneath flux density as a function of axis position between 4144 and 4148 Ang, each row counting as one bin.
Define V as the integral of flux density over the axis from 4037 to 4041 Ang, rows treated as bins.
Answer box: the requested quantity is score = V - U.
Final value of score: 16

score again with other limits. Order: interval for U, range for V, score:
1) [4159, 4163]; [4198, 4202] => -12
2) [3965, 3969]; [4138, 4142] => 60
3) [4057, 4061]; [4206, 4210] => 20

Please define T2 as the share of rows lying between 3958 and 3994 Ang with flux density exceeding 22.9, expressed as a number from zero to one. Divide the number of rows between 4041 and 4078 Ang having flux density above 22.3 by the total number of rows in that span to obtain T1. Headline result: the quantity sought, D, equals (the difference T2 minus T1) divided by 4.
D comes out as -0.100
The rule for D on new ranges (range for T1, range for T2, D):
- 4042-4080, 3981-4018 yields 0.000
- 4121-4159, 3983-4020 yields 0.000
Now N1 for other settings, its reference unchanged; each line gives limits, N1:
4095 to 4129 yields 4099.58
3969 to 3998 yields 3969.54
